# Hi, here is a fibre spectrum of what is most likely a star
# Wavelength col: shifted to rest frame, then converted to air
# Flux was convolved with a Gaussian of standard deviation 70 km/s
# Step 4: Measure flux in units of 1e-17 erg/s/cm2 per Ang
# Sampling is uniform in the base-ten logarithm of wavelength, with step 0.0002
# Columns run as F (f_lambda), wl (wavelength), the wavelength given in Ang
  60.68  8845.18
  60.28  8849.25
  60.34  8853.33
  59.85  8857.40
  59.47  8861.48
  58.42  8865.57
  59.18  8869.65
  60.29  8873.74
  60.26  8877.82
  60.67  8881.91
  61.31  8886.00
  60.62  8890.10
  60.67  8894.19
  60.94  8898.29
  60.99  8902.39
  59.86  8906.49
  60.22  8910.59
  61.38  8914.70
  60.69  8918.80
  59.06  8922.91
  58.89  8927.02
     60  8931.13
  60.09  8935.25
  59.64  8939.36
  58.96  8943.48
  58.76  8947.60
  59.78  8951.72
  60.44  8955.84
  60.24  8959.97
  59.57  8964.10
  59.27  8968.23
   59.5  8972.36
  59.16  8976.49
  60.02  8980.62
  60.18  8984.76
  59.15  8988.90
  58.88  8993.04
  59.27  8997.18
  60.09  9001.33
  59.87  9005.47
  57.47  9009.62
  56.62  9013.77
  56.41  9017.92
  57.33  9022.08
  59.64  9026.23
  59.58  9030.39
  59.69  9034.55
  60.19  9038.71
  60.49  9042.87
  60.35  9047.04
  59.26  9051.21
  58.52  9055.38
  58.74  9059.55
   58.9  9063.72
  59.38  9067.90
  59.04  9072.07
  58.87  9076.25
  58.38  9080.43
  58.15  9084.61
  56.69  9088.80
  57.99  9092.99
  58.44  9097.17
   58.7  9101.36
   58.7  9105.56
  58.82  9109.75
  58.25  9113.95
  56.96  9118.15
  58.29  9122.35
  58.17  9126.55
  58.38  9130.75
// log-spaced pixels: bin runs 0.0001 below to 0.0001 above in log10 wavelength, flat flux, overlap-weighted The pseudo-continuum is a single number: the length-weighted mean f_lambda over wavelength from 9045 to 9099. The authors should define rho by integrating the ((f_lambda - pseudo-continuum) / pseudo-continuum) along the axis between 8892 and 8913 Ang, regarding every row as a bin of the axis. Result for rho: 0.67 Ang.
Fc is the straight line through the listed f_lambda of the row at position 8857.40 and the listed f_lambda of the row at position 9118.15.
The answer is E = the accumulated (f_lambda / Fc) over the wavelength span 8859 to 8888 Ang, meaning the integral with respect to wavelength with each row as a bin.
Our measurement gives 29.1 Ang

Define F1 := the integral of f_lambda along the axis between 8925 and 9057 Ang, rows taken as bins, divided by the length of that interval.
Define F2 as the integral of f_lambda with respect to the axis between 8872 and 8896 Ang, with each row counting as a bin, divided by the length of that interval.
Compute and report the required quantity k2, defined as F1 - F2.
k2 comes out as -1.4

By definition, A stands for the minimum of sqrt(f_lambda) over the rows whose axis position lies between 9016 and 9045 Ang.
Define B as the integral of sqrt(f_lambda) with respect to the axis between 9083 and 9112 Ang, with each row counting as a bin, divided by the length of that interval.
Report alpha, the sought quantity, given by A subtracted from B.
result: 0.12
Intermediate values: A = 7.51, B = 7.628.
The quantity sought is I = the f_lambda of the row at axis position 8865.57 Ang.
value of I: 58.42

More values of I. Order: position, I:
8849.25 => 60.28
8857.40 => 59.85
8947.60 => 58.76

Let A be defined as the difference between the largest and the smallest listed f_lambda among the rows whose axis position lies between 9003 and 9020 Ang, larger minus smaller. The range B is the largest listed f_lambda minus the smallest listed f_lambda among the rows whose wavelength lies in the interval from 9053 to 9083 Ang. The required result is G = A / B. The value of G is 3.5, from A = 3.5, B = 1.0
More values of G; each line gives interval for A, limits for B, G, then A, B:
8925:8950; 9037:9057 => 0.7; 1.3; 2.0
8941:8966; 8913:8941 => 0.7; 1.7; 2.5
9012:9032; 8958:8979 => 3.0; 3.2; 1.1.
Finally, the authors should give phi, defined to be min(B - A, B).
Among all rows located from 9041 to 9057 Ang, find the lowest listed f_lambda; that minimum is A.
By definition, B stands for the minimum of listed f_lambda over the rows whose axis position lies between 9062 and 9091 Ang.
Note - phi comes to -1.8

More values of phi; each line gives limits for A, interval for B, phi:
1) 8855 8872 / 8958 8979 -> 0.7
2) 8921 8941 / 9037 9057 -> -0.4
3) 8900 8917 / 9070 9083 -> -1.5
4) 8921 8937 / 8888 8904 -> 1.7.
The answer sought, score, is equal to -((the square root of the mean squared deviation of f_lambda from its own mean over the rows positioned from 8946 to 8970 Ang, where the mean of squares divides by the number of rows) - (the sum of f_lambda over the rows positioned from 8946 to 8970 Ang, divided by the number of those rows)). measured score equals 59.11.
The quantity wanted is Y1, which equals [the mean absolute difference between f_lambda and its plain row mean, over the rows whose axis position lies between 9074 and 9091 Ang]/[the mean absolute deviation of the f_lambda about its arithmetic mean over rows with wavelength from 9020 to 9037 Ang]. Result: 0.77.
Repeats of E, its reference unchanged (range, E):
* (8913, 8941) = 28.4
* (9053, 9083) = 30.7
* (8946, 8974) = 28.5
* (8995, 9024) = 29.0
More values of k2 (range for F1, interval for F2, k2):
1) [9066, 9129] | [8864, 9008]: -1.6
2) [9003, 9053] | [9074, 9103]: 0.7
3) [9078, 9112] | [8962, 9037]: -0.8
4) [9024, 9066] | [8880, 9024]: -0.1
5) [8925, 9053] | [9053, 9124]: 0.9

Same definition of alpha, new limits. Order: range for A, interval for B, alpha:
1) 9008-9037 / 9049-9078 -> 0.17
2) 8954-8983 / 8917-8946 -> 0.03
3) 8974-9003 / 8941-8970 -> 0.04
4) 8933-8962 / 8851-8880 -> 0.06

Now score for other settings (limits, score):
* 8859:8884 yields 58.94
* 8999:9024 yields 56.49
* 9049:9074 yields 58.68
